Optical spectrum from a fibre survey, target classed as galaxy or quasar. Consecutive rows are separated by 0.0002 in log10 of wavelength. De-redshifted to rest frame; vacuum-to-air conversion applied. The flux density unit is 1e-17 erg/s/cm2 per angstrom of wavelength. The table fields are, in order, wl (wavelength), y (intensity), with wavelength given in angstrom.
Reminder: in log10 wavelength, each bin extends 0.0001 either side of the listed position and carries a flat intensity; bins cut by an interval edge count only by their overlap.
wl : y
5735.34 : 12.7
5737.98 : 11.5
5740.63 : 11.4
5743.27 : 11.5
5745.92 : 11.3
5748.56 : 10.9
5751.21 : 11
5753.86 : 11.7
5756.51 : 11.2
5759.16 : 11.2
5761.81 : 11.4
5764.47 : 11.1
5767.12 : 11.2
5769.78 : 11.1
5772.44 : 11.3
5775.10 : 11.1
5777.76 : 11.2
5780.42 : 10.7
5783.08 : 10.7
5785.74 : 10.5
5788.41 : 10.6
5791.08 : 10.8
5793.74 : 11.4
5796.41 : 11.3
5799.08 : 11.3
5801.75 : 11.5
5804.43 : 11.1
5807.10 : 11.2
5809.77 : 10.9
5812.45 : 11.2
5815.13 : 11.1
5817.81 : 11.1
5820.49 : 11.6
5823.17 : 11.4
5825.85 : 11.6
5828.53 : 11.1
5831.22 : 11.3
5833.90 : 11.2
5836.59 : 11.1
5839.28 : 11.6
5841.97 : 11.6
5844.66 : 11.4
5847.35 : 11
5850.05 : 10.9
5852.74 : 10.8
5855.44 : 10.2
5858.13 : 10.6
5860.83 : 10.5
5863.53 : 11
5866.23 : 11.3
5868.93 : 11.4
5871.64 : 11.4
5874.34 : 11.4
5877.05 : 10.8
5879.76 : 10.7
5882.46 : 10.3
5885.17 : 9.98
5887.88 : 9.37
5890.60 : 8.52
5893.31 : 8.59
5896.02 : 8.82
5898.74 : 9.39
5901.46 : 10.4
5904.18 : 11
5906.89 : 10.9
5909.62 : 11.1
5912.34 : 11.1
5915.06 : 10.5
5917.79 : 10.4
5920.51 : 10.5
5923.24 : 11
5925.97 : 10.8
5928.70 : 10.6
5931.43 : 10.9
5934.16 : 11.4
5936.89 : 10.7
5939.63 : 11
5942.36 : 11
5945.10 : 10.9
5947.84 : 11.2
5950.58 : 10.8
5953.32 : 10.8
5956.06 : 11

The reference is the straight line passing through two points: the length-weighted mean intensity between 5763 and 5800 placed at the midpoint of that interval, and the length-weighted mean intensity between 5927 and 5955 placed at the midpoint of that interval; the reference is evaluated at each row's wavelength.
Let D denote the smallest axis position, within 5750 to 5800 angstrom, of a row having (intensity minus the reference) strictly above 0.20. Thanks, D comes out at 5753.86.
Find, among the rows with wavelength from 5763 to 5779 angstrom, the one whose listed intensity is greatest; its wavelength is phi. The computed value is 5772.44 angstrom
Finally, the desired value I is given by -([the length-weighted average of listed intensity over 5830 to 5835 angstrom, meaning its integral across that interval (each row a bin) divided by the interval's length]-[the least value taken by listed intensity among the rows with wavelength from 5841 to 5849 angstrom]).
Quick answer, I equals -0.3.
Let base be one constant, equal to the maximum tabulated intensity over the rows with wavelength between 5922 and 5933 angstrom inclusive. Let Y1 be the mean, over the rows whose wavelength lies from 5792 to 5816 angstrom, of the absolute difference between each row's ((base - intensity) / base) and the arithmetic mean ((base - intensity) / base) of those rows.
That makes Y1 0.012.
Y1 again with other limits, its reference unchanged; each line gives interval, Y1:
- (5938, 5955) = 0.011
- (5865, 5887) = 0.042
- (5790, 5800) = 0.018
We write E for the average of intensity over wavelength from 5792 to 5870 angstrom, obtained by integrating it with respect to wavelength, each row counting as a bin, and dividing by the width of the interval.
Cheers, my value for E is 11.2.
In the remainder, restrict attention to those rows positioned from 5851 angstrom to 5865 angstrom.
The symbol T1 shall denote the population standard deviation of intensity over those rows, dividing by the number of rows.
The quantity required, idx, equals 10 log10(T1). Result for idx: -5.7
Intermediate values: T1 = 0.27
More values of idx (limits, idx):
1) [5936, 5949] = -7.9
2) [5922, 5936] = -5.8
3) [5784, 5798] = -4.4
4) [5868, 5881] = -4.9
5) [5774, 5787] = -5.8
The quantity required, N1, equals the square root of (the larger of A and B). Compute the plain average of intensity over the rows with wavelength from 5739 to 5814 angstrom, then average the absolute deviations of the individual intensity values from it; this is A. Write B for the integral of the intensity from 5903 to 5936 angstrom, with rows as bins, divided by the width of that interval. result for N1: 3.29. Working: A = 0.22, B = 10.8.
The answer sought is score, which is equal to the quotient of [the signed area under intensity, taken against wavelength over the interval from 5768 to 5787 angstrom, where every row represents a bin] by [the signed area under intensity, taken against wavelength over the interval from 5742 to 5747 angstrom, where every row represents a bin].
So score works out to 3.7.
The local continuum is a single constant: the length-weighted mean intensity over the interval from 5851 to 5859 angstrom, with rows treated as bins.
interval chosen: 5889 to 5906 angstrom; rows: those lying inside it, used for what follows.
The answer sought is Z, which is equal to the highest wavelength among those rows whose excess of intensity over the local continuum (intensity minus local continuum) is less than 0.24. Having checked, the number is 5901.46 angstrom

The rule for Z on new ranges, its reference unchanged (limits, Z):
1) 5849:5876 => 5860.83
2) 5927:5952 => 5936.89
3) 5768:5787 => 5785.74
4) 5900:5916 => 5915.06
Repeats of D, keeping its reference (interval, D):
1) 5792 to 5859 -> 5793.74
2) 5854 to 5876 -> 5866.23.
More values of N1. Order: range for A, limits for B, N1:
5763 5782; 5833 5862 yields 3.32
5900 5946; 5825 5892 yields 3.29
